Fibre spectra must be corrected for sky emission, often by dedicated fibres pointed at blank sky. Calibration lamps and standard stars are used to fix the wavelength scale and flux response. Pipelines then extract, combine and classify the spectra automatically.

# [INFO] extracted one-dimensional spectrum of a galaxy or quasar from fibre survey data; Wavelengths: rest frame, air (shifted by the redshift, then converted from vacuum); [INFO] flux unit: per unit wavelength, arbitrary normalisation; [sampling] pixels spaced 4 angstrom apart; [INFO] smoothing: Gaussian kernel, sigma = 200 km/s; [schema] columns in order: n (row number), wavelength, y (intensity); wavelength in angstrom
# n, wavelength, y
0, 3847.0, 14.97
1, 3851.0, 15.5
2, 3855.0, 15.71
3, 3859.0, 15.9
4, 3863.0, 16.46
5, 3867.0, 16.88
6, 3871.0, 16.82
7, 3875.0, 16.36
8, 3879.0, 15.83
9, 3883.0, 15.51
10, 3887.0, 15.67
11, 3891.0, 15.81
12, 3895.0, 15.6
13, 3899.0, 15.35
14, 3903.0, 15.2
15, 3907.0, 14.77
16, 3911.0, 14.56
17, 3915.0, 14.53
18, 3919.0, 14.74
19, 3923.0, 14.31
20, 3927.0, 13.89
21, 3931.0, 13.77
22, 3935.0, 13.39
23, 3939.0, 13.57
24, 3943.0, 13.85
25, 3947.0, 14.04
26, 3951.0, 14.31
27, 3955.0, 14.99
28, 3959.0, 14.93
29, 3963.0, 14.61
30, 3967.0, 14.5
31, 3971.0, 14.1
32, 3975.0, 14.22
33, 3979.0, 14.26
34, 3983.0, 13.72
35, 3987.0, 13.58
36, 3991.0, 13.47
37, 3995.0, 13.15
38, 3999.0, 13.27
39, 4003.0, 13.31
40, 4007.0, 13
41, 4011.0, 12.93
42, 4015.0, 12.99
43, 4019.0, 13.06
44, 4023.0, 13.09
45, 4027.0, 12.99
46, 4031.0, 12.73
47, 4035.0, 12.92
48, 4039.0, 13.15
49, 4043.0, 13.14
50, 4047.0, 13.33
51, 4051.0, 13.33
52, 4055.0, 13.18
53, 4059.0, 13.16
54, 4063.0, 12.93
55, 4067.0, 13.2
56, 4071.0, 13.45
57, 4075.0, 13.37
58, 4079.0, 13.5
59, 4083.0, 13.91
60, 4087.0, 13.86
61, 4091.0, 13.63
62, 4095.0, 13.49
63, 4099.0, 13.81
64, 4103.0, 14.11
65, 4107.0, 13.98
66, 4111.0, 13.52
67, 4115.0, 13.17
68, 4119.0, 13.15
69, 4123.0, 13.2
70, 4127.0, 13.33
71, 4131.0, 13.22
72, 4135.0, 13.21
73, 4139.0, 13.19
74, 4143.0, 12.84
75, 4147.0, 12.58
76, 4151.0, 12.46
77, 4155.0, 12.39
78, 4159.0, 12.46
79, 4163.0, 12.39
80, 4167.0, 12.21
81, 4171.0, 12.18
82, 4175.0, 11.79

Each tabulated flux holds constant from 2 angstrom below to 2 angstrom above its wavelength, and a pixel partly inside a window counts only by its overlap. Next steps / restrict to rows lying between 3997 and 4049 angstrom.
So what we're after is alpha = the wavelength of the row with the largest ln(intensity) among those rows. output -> 4047.0 angstrom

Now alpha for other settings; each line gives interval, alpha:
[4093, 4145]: 4103.0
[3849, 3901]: 3867.0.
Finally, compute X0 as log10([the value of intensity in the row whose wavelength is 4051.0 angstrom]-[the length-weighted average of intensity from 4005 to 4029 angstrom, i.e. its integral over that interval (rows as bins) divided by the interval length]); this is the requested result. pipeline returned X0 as -0.5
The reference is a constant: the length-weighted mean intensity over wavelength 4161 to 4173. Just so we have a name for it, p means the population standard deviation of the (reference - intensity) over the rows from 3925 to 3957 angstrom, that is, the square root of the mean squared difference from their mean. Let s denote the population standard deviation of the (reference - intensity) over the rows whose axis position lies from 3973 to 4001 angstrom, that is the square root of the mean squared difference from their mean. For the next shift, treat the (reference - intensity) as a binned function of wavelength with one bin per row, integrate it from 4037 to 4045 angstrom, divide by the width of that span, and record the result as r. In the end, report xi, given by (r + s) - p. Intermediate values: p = 0.46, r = -0.9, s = 0.40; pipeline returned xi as -0.9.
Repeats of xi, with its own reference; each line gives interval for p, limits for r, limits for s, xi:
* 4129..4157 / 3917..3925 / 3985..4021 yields -2.4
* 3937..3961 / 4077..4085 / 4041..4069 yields -1.8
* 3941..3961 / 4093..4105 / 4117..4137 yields -1.9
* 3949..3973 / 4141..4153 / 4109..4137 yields -0.6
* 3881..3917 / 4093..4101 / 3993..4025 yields -1.7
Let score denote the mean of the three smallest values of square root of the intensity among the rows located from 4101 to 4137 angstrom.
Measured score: 3.63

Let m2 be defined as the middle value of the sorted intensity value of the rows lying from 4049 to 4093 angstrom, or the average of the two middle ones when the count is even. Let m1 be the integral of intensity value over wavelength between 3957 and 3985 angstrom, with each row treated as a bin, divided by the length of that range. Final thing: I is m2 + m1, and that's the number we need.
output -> 27.7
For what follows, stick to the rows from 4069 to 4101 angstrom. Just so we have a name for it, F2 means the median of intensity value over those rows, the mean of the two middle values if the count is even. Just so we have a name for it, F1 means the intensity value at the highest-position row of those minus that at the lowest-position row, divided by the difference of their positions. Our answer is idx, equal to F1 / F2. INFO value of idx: 0.0009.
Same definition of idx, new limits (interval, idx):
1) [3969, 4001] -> -0.0022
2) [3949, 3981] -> -0.0001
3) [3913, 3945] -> -0.0018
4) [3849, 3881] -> 0.0007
